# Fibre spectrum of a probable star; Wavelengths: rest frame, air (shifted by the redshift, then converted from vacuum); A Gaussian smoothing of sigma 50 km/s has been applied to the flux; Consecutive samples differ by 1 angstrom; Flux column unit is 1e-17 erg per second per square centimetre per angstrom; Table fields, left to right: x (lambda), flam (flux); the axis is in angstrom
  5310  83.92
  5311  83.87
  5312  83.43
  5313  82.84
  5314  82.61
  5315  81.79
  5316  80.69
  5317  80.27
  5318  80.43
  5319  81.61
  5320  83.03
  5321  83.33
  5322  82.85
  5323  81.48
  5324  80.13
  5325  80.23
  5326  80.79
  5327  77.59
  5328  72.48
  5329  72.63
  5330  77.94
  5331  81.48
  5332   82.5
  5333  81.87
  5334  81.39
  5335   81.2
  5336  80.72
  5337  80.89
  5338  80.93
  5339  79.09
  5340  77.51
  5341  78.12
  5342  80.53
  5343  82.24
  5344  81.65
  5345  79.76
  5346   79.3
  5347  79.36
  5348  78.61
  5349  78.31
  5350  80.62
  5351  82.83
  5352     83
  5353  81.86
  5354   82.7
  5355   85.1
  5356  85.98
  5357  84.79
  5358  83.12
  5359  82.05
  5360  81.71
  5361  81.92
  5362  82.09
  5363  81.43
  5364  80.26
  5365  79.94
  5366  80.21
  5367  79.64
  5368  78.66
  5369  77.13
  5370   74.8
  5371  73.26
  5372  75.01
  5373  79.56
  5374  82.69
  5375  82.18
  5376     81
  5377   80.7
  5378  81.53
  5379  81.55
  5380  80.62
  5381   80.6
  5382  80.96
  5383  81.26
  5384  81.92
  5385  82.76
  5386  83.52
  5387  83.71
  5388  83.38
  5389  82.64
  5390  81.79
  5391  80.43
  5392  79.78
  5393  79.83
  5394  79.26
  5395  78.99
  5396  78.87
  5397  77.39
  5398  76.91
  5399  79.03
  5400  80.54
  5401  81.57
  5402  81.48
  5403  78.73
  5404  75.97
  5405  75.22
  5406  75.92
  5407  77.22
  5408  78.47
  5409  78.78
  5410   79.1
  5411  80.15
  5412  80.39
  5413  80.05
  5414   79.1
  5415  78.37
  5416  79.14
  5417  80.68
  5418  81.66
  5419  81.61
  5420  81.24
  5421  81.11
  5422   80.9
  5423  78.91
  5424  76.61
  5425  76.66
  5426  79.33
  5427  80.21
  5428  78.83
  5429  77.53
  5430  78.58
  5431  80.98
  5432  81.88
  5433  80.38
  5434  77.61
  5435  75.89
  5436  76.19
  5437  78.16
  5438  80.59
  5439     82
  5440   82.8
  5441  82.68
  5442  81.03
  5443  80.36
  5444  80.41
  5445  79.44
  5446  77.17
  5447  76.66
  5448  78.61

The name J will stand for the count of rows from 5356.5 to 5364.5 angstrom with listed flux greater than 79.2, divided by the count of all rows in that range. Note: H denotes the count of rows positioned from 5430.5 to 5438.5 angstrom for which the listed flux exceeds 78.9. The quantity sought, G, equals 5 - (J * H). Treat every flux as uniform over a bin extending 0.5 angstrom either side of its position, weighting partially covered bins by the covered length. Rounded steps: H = 4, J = 1.0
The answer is 1.0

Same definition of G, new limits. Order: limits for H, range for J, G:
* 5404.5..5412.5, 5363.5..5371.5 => 3.5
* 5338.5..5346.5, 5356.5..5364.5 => -1.0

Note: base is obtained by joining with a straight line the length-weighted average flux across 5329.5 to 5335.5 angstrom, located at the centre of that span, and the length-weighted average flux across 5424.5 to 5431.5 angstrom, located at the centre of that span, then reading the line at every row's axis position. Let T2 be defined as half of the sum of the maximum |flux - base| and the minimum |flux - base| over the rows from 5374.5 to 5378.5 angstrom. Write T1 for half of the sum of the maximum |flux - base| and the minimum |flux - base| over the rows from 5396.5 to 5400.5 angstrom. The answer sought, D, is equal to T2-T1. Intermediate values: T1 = 1.6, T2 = 1.4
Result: -0.2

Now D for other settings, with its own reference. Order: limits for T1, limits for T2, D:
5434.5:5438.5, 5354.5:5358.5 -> 2.4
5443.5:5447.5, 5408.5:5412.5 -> -0.8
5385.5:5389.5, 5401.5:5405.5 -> -0.9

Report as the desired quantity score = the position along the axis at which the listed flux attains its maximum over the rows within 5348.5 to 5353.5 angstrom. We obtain 5352 angstrom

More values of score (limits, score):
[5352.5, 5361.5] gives 5356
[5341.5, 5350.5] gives 5343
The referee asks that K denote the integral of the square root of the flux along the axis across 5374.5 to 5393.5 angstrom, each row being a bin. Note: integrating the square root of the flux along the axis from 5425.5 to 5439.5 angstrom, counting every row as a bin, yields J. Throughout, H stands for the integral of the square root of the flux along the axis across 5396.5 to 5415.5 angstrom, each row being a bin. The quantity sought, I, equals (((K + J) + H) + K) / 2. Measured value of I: 318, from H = 168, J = 125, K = 172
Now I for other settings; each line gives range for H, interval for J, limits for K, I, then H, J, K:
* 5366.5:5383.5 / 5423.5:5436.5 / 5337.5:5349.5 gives 240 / 152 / 115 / 107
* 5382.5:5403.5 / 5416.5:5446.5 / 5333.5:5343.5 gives 318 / 189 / 268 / 90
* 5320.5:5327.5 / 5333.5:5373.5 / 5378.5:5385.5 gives 274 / 63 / 359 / 63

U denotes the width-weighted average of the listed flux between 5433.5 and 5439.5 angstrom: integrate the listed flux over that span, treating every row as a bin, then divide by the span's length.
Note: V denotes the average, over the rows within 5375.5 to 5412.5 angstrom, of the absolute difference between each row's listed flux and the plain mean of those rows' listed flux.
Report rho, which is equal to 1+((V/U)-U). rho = -77.4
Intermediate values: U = 78.4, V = 1.70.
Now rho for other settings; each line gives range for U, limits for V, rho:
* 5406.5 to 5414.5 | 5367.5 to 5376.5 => -78.1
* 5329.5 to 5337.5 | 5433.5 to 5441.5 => -80.0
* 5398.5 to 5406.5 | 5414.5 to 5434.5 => -77.5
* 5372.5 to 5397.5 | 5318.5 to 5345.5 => -80.1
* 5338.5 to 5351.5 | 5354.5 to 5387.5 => -78.8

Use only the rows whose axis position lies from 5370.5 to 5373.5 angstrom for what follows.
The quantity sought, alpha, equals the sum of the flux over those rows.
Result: 228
